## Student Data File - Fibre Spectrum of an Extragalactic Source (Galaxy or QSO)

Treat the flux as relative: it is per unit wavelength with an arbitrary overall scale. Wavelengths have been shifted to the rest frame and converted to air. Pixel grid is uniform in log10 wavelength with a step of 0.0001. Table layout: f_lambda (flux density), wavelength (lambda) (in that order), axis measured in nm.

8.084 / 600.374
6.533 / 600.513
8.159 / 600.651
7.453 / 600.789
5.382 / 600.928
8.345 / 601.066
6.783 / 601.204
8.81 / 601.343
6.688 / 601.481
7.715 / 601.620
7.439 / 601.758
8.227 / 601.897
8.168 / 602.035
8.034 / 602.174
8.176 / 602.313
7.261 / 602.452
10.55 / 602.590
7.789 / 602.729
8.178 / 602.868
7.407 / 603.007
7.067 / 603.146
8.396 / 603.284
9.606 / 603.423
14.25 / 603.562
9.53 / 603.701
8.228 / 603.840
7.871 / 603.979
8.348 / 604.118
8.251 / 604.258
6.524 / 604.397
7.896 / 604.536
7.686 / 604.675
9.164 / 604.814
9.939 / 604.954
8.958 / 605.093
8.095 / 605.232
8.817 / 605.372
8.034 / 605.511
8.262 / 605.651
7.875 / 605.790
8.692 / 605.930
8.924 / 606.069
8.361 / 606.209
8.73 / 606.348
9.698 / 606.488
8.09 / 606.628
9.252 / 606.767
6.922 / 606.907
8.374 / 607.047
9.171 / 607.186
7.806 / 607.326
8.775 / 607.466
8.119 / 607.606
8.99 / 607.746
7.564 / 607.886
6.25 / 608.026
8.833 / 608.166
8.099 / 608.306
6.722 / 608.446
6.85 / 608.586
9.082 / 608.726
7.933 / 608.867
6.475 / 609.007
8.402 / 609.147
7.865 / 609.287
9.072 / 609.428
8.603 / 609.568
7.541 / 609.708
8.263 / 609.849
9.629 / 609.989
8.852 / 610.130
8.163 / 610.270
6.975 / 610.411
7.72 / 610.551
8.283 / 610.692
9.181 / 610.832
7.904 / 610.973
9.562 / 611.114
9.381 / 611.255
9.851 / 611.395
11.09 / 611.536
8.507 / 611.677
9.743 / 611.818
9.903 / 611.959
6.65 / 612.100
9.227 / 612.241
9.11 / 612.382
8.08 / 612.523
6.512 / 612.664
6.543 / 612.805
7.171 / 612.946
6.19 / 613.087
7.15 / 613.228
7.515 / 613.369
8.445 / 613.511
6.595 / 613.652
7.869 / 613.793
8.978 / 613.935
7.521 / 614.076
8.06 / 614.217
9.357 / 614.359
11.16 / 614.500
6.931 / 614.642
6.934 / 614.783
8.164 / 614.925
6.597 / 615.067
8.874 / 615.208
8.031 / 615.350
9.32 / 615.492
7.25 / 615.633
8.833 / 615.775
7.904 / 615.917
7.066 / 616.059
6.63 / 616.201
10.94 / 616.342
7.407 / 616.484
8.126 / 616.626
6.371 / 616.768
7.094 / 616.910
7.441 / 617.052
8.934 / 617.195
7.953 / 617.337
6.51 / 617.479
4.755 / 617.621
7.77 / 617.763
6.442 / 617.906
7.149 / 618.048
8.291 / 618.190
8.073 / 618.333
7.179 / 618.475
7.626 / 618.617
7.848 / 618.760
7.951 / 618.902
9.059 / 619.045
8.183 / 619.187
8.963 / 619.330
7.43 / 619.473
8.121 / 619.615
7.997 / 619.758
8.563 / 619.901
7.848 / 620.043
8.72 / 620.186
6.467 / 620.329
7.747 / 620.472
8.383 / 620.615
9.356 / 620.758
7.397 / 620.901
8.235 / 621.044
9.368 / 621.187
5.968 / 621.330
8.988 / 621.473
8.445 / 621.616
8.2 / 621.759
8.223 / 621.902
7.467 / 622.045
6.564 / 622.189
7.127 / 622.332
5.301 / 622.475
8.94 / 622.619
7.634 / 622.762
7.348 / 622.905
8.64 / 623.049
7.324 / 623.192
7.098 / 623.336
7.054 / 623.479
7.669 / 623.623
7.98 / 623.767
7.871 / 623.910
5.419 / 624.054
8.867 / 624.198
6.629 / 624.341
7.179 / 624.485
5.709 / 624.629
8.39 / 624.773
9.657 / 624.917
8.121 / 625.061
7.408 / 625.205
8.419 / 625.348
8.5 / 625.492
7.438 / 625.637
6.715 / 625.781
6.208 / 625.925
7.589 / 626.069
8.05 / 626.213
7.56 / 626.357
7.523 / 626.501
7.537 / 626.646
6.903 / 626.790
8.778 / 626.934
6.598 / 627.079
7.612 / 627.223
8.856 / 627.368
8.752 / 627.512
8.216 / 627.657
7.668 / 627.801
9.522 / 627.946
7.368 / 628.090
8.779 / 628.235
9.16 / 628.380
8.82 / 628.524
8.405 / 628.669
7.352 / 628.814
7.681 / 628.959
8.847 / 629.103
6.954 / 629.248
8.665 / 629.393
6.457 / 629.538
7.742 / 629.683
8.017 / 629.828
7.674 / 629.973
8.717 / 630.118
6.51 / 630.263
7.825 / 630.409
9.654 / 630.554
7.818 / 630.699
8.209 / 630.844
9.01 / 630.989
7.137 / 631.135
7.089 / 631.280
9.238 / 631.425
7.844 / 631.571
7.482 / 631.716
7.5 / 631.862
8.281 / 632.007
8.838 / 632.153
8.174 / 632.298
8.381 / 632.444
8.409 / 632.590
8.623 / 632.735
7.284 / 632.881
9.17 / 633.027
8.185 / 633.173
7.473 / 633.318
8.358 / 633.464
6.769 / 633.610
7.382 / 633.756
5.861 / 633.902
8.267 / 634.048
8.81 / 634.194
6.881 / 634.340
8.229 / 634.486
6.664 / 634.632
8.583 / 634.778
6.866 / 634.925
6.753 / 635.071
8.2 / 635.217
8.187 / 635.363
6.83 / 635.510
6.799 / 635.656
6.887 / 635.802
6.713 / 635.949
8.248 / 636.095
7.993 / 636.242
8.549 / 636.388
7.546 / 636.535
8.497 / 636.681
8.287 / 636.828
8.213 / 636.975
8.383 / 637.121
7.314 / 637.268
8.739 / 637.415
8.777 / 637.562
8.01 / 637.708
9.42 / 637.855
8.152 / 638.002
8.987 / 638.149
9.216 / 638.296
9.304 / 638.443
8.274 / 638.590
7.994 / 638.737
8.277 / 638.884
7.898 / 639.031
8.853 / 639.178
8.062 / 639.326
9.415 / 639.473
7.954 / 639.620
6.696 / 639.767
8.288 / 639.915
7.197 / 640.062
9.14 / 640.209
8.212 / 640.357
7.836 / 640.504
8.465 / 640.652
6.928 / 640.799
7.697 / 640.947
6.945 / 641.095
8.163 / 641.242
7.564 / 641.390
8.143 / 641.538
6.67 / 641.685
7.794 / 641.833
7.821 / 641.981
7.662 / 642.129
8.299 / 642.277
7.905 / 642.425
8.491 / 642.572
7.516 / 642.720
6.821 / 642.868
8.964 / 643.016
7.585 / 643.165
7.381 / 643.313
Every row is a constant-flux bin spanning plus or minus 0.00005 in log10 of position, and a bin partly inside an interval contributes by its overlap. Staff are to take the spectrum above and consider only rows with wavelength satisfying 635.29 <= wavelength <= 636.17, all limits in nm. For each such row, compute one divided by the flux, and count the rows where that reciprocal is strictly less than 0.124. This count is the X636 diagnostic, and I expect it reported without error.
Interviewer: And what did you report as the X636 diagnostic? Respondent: 2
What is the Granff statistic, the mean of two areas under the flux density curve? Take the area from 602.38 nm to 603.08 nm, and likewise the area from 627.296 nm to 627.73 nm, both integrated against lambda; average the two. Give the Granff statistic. 4.7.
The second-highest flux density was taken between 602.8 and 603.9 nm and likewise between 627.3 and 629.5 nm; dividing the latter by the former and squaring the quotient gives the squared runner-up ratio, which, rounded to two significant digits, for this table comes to 0.91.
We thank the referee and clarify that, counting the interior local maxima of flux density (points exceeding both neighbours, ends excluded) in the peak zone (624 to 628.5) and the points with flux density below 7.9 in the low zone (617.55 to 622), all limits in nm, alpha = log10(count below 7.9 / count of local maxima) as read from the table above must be 0.16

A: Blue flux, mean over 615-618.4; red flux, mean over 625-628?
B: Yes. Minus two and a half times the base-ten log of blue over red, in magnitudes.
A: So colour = 0.02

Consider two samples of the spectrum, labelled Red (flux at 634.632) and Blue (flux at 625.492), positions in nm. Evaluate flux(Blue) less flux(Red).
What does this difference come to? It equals 1.8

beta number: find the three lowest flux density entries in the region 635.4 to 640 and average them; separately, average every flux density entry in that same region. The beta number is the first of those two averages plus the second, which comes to 14.9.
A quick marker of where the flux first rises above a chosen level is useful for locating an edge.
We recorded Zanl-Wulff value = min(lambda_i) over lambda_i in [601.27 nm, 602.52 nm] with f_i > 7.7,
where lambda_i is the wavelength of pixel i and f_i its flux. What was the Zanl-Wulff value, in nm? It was 601.343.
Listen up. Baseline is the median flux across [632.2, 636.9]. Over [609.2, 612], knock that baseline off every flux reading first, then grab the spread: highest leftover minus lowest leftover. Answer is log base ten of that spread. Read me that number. 0.61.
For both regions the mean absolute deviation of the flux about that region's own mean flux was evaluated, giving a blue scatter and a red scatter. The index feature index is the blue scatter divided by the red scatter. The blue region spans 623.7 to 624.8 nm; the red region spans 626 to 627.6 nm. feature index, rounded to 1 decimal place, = 1.7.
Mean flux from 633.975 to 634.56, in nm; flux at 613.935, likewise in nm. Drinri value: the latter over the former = 1.12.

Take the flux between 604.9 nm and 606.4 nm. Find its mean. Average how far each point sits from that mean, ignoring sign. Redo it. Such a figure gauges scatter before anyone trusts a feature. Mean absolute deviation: 0.44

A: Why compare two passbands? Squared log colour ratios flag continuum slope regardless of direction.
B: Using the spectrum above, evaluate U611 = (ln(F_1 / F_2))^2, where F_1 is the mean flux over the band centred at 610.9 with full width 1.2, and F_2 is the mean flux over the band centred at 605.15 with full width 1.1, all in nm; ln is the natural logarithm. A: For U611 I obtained 0.0000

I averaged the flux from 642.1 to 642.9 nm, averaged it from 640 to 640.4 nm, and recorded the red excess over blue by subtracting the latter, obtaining -0.4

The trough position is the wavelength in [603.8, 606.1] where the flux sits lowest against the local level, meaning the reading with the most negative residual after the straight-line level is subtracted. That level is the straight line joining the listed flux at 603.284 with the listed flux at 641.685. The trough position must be 604.397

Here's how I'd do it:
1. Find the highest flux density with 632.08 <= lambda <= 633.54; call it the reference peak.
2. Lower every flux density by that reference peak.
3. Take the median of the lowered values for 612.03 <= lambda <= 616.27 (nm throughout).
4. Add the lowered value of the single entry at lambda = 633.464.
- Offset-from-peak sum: -2.3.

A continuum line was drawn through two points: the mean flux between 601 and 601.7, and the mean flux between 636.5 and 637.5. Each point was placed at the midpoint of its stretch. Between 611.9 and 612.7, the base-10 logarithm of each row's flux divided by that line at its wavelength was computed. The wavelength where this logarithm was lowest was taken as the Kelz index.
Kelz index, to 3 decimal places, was 612.664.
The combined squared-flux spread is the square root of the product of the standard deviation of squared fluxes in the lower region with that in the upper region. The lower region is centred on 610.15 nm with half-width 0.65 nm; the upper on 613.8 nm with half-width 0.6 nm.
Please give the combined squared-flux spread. 13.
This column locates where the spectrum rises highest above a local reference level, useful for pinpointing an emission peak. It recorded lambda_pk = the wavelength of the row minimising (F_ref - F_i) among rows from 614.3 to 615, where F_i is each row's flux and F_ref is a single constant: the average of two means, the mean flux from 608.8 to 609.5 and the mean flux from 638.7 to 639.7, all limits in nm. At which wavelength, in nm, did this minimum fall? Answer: 614.500 nm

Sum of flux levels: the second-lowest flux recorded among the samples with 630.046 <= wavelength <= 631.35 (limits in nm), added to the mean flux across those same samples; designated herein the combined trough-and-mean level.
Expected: 15.1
